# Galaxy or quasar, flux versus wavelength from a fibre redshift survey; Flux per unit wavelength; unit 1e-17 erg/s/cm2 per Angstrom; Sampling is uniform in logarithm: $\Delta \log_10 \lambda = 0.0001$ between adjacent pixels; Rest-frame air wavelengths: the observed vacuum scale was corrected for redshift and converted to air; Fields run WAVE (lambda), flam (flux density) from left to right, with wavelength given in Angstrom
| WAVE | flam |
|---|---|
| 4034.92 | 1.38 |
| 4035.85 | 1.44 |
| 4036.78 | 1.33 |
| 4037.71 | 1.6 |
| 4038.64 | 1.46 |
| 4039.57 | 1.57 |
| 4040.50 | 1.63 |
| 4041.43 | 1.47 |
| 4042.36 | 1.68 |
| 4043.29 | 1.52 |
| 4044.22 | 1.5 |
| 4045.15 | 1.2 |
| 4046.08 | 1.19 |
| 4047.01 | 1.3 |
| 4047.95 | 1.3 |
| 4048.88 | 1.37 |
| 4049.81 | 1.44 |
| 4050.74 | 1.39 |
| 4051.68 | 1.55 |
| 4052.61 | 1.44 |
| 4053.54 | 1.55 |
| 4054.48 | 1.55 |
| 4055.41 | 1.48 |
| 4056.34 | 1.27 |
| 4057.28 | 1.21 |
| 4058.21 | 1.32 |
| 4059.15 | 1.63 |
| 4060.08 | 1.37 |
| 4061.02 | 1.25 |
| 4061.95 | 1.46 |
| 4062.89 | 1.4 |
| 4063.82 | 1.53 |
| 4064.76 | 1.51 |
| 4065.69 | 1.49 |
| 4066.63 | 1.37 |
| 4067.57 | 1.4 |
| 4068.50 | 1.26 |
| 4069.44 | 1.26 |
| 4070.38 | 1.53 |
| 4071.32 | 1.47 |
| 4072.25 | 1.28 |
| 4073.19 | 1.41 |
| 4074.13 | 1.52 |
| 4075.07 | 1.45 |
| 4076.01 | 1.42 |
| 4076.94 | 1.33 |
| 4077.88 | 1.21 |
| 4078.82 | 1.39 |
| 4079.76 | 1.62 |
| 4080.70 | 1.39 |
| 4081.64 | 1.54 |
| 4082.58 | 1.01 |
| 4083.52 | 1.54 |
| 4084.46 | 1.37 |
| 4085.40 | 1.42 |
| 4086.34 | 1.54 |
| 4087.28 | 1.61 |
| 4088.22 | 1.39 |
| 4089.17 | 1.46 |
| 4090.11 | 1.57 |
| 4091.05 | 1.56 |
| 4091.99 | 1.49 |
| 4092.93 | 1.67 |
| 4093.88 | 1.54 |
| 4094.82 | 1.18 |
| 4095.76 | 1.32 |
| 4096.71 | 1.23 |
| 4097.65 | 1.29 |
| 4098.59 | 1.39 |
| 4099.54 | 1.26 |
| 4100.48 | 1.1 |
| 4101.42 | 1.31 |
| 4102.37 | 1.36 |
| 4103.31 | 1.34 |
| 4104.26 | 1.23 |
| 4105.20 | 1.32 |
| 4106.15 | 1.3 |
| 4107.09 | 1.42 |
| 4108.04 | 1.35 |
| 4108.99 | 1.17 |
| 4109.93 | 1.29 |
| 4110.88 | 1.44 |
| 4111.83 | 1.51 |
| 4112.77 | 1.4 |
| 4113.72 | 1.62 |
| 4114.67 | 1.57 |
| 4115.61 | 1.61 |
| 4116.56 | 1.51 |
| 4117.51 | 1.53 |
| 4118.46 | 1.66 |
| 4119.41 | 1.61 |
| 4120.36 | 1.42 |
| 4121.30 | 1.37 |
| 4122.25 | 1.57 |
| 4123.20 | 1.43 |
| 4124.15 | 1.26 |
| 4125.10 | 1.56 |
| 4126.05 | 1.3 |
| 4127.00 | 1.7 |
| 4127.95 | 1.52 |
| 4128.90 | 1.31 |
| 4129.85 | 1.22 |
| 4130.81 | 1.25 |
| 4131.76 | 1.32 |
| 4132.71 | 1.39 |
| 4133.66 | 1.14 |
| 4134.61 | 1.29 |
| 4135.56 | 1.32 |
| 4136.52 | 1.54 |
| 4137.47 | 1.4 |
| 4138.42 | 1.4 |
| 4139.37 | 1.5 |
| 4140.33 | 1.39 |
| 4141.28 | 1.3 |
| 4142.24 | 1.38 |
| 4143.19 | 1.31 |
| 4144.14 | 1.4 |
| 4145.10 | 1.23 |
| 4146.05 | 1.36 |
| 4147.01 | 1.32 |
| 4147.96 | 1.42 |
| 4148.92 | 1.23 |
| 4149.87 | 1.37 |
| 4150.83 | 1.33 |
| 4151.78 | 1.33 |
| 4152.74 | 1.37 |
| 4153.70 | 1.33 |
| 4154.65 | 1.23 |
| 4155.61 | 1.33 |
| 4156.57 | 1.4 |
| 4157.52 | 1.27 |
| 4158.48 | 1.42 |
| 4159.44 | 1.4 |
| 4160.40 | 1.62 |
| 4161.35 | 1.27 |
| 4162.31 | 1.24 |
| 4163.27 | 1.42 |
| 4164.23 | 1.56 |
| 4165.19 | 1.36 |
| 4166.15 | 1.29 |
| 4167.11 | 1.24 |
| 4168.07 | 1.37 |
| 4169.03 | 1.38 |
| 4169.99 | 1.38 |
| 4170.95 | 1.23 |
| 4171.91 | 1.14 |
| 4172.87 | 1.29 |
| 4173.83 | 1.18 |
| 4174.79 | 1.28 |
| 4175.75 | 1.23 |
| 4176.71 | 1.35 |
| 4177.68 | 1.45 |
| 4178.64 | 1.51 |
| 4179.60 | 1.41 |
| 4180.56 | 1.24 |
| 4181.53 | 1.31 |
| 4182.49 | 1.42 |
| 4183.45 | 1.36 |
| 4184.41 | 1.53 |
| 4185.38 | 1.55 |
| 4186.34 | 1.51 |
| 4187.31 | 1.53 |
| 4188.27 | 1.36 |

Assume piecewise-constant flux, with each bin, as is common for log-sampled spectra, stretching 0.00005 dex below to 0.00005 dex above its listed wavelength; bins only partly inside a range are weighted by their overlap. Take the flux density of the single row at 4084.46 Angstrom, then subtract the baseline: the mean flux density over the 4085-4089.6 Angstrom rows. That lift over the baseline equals -0.11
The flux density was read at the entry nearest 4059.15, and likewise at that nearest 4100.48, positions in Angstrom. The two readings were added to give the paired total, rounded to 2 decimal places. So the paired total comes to 2.73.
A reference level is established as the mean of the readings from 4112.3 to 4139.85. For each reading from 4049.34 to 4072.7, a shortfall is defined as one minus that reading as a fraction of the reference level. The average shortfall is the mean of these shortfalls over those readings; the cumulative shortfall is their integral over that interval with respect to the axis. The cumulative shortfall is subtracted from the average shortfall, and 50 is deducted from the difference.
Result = -50.3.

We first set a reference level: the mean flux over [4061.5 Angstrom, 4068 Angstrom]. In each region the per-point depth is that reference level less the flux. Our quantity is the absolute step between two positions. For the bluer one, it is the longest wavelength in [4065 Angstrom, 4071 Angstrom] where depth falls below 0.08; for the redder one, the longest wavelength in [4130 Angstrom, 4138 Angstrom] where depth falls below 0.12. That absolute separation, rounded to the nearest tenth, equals 67.1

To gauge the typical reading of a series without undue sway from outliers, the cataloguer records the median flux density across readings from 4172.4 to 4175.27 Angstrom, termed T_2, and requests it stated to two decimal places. 1.28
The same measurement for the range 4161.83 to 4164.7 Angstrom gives 1.42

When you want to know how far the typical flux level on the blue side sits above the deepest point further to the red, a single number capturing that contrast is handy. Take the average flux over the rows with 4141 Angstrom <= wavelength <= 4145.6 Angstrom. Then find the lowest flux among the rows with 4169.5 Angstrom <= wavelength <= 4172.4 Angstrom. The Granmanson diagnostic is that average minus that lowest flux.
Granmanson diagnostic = 0.2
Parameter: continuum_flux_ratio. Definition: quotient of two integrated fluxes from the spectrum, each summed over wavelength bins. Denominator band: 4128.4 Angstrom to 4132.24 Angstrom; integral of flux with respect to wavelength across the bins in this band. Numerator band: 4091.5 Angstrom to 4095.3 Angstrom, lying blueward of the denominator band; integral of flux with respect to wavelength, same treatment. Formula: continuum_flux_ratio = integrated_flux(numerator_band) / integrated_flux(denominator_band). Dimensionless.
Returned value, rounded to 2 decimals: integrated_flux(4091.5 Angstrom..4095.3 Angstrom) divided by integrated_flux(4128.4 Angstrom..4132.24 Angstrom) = 1.14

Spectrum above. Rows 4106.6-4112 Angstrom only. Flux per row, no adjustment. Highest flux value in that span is 1.51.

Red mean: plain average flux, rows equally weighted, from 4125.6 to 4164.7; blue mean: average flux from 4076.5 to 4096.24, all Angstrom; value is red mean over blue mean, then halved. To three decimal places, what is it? 0.474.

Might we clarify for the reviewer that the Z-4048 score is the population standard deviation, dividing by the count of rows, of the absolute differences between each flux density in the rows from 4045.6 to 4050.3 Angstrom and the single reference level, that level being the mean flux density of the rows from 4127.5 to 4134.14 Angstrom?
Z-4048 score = 0.053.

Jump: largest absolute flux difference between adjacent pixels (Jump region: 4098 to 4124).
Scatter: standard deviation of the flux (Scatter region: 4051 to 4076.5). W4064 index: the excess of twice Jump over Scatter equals 0.33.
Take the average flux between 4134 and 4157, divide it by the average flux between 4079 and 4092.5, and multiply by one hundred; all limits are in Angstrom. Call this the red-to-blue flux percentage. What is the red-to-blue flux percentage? 92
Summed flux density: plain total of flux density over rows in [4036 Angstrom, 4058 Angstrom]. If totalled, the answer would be 33.0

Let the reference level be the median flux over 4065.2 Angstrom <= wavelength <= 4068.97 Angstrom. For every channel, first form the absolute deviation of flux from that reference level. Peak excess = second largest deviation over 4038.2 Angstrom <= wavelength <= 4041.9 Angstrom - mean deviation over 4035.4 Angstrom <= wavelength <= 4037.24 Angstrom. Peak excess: 0.13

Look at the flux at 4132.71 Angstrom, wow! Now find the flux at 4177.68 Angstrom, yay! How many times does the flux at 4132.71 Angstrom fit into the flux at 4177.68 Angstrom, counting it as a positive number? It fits 1.04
